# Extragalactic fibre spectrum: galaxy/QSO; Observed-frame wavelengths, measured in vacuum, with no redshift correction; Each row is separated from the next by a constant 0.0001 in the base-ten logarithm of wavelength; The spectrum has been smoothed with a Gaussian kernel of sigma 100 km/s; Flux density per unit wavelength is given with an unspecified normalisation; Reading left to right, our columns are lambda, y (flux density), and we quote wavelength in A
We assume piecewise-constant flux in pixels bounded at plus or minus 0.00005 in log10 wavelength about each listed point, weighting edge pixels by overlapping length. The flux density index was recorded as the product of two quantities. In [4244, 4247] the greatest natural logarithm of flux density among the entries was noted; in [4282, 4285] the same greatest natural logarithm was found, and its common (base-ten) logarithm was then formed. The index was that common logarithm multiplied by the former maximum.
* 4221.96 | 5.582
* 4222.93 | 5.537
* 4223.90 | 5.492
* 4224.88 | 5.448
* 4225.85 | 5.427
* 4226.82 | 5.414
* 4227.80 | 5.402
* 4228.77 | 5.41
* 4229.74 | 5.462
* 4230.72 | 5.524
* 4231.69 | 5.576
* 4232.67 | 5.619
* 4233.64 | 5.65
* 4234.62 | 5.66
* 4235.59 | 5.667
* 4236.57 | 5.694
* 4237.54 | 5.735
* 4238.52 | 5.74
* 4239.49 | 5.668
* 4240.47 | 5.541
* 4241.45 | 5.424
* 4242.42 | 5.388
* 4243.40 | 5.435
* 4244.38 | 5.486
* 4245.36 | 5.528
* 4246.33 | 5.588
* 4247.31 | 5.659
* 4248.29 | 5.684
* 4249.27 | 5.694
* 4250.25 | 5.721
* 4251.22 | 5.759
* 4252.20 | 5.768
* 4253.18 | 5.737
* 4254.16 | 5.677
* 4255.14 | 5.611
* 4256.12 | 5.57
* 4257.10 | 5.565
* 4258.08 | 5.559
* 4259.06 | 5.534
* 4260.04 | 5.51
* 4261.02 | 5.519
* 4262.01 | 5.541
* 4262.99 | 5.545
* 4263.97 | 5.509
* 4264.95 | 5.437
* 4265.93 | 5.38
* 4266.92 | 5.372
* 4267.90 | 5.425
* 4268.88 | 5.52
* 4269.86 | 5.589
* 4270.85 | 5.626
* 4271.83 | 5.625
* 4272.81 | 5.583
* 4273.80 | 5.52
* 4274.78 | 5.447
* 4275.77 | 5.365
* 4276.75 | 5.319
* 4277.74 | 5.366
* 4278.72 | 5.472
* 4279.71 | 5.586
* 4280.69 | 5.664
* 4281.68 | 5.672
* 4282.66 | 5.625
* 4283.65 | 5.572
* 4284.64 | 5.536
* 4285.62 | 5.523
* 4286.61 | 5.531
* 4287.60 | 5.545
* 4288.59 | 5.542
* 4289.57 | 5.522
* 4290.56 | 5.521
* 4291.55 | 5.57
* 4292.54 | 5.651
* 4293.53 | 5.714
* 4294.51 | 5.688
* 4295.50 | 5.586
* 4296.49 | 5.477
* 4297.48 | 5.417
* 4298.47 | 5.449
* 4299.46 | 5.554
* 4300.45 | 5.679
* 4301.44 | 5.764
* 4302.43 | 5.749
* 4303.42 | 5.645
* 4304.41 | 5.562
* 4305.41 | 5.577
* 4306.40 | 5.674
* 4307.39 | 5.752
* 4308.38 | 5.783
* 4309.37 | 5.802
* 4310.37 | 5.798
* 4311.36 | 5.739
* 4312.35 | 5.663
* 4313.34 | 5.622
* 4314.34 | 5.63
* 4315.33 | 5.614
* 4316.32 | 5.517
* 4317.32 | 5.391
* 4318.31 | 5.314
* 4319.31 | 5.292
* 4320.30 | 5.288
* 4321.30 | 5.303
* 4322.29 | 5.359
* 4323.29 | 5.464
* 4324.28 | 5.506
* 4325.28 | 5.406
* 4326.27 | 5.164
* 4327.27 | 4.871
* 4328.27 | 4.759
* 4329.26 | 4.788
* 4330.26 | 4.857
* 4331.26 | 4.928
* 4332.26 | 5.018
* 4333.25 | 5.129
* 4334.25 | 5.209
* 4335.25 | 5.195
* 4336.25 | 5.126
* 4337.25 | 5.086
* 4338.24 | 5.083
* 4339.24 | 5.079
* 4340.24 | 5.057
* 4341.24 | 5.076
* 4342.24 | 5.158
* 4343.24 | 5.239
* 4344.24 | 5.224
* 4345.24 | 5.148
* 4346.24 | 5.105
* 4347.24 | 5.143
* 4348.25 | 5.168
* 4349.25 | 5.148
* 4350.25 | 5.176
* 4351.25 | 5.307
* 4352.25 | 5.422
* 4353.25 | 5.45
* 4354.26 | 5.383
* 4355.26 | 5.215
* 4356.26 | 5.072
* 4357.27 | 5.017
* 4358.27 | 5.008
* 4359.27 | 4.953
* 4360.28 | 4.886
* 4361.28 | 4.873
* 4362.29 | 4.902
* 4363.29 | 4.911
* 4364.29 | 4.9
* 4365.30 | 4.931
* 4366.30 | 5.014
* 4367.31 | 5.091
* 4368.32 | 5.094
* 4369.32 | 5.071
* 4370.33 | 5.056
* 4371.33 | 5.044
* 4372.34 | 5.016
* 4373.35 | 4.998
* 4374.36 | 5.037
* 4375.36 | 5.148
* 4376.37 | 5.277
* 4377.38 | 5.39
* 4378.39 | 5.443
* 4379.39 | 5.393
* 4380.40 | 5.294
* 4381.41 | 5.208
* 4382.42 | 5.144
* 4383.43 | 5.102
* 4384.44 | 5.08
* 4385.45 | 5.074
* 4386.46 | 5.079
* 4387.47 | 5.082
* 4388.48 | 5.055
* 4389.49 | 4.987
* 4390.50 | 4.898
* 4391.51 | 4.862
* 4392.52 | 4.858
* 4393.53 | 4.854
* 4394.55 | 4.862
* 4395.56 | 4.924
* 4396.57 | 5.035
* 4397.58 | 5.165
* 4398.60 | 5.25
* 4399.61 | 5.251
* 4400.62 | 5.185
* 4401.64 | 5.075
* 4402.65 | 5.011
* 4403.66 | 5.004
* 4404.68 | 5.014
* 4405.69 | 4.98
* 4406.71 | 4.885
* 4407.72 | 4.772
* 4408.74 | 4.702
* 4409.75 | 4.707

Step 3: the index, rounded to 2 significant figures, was 0.41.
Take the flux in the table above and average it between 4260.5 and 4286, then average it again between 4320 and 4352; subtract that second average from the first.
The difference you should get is 0.37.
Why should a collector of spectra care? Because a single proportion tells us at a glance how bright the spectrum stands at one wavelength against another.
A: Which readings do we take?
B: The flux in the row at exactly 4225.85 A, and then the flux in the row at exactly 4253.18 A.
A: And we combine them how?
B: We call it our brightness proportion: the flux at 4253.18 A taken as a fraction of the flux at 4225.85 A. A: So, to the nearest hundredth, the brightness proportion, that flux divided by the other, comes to 1.06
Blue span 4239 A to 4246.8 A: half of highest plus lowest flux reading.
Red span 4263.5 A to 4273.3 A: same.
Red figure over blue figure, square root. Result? 0.997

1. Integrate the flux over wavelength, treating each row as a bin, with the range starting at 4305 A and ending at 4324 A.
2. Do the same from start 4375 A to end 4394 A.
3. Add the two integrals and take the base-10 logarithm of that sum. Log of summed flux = 2.31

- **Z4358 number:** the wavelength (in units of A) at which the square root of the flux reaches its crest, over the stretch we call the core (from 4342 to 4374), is 4353.25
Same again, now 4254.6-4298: 4293.53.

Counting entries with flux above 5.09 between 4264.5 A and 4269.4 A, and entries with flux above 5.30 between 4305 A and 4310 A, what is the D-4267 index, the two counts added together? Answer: 10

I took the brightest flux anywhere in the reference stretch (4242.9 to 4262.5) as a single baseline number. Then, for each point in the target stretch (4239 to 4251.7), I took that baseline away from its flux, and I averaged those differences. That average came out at -0.19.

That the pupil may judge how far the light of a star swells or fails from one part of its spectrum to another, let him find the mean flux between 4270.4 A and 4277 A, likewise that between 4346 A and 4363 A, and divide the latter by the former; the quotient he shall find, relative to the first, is 0.93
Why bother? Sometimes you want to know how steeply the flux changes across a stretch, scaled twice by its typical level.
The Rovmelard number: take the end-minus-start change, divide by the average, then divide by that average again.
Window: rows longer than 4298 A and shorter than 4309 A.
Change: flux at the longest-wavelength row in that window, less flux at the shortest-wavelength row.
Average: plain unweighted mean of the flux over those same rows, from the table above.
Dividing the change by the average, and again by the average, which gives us 0.010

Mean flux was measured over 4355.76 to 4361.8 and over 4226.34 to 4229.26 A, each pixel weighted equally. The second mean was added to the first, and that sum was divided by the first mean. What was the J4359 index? 2.09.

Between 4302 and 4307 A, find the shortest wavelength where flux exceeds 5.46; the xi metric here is 4302.43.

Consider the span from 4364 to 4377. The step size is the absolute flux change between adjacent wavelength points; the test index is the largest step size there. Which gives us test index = 0.13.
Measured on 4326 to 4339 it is 0.29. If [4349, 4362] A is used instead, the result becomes 0.17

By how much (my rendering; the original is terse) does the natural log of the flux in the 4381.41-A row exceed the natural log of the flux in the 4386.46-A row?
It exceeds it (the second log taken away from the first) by 0.03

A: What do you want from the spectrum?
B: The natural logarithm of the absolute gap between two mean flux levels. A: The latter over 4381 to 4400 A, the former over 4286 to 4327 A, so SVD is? -0.66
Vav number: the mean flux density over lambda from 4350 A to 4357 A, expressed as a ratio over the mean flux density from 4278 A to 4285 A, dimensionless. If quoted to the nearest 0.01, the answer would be 0.95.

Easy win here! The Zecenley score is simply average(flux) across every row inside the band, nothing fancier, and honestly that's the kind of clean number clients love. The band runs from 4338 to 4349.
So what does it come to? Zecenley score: 5.13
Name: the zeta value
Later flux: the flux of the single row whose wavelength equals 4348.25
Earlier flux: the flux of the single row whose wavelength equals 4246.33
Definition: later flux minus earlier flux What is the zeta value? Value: -0.42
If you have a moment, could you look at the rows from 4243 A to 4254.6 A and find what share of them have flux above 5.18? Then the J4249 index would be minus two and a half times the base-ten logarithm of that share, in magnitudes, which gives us 0.0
